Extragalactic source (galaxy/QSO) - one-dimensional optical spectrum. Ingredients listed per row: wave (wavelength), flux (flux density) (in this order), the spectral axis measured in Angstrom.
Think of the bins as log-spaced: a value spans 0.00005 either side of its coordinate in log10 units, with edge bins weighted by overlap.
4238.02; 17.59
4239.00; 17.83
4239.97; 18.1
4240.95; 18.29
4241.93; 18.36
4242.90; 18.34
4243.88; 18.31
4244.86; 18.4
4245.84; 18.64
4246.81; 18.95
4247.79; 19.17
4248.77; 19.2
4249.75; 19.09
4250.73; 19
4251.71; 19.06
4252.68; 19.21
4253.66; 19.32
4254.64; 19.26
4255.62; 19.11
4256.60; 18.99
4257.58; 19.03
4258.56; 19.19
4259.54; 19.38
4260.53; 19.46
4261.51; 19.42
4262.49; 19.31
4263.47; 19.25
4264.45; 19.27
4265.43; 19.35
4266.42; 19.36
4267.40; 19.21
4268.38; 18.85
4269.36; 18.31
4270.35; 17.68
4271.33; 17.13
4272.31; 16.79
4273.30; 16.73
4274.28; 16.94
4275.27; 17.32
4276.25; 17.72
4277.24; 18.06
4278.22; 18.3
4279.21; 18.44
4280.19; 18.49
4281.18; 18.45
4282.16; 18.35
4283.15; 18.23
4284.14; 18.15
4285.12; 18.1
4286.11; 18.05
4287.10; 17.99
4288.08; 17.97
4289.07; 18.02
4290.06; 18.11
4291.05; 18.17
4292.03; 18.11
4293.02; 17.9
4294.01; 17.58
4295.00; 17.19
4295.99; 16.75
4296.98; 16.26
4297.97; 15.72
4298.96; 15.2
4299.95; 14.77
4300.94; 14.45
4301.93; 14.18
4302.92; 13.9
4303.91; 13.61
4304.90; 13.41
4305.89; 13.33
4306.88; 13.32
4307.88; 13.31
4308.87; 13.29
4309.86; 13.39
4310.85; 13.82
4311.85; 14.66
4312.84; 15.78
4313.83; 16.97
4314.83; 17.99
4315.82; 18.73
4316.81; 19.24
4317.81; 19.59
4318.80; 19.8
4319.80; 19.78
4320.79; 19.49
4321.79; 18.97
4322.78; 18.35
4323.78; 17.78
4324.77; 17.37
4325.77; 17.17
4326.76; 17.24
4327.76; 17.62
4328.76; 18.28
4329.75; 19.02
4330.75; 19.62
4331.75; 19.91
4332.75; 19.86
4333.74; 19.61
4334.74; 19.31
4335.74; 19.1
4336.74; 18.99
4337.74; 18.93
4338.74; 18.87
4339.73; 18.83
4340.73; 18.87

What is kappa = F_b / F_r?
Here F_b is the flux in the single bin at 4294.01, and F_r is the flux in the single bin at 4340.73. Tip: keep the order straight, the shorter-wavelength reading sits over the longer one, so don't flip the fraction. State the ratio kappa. 0.93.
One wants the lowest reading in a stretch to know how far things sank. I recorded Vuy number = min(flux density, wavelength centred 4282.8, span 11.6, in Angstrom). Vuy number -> 17.97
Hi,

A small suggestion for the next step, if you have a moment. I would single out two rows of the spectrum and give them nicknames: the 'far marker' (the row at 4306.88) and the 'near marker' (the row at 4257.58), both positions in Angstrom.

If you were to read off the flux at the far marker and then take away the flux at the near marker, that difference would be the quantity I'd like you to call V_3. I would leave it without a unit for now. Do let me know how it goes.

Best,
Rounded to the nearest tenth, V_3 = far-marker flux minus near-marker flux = -5.7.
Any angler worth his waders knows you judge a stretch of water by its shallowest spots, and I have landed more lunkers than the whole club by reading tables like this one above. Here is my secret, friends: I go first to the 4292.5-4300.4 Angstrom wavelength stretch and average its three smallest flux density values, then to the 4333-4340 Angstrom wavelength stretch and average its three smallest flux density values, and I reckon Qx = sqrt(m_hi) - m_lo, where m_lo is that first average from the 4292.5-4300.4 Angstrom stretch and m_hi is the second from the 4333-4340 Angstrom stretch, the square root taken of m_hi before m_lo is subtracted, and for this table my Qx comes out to -10.9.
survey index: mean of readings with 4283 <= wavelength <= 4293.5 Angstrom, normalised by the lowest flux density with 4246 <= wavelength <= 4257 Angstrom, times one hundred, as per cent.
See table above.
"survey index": 95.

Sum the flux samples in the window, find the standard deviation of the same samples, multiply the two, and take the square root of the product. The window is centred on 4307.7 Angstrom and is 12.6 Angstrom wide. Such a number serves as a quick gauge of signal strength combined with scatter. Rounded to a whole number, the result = 14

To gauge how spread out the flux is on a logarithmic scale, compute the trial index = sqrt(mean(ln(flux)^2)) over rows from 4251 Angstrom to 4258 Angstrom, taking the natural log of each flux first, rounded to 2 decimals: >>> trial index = 2.95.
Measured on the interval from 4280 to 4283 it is 2.91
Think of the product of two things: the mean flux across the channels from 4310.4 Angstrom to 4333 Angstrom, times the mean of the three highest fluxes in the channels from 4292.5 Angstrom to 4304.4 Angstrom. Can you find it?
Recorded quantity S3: 318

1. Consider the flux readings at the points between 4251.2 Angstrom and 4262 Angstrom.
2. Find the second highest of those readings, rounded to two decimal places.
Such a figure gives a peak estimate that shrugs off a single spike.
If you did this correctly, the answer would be 19.42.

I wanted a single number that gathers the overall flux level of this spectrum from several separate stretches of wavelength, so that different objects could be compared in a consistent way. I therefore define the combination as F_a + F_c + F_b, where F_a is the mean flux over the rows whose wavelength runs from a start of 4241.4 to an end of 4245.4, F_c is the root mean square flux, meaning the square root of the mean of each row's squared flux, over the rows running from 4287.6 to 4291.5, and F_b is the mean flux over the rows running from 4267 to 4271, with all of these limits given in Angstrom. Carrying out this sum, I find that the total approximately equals 54.9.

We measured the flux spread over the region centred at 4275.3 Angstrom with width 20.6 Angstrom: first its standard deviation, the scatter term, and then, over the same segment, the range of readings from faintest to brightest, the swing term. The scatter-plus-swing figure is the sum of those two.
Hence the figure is 3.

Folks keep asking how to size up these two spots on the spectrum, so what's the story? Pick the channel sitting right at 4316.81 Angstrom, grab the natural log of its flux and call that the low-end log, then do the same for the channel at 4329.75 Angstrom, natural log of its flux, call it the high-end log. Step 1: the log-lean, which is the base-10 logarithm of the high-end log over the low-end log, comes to 0.00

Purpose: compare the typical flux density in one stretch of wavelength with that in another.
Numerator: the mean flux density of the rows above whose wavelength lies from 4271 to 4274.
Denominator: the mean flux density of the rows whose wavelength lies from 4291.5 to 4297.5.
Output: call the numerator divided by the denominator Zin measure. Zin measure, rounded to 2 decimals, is 0.98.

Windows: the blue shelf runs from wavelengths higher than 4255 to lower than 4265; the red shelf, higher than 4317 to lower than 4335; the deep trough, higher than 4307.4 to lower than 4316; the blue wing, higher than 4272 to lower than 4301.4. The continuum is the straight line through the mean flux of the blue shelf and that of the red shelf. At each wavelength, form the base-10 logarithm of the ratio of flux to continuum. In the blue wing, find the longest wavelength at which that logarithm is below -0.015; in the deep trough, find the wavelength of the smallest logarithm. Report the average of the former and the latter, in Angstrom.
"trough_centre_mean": 4304.9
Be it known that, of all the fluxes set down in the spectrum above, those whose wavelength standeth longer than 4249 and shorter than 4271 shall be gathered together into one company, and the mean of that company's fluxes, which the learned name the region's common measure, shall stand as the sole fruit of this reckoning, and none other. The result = 19.1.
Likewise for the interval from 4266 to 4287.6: 18.0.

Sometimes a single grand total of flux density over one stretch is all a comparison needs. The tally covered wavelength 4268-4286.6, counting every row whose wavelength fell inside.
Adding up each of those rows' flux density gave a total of 340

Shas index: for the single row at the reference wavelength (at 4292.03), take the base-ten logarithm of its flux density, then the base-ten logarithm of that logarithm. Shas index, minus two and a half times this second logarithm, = -0.249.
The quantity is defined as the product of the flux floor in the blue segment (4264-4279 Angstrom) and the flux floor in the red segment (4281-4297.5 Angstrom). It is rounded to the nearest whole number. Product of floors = 272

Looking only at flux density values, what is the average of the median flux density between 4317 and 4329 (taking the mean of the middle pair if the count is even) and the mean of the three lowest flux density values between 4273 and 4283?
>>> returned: 17.7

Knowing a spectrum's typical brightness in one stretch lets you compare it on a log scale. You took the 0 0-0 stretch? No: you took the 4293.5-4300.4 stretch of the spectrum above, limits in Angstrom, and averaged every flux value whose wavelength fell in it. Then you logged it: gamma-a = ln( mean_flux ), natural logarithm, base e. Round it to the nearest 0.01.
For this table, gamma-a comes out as 2.79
